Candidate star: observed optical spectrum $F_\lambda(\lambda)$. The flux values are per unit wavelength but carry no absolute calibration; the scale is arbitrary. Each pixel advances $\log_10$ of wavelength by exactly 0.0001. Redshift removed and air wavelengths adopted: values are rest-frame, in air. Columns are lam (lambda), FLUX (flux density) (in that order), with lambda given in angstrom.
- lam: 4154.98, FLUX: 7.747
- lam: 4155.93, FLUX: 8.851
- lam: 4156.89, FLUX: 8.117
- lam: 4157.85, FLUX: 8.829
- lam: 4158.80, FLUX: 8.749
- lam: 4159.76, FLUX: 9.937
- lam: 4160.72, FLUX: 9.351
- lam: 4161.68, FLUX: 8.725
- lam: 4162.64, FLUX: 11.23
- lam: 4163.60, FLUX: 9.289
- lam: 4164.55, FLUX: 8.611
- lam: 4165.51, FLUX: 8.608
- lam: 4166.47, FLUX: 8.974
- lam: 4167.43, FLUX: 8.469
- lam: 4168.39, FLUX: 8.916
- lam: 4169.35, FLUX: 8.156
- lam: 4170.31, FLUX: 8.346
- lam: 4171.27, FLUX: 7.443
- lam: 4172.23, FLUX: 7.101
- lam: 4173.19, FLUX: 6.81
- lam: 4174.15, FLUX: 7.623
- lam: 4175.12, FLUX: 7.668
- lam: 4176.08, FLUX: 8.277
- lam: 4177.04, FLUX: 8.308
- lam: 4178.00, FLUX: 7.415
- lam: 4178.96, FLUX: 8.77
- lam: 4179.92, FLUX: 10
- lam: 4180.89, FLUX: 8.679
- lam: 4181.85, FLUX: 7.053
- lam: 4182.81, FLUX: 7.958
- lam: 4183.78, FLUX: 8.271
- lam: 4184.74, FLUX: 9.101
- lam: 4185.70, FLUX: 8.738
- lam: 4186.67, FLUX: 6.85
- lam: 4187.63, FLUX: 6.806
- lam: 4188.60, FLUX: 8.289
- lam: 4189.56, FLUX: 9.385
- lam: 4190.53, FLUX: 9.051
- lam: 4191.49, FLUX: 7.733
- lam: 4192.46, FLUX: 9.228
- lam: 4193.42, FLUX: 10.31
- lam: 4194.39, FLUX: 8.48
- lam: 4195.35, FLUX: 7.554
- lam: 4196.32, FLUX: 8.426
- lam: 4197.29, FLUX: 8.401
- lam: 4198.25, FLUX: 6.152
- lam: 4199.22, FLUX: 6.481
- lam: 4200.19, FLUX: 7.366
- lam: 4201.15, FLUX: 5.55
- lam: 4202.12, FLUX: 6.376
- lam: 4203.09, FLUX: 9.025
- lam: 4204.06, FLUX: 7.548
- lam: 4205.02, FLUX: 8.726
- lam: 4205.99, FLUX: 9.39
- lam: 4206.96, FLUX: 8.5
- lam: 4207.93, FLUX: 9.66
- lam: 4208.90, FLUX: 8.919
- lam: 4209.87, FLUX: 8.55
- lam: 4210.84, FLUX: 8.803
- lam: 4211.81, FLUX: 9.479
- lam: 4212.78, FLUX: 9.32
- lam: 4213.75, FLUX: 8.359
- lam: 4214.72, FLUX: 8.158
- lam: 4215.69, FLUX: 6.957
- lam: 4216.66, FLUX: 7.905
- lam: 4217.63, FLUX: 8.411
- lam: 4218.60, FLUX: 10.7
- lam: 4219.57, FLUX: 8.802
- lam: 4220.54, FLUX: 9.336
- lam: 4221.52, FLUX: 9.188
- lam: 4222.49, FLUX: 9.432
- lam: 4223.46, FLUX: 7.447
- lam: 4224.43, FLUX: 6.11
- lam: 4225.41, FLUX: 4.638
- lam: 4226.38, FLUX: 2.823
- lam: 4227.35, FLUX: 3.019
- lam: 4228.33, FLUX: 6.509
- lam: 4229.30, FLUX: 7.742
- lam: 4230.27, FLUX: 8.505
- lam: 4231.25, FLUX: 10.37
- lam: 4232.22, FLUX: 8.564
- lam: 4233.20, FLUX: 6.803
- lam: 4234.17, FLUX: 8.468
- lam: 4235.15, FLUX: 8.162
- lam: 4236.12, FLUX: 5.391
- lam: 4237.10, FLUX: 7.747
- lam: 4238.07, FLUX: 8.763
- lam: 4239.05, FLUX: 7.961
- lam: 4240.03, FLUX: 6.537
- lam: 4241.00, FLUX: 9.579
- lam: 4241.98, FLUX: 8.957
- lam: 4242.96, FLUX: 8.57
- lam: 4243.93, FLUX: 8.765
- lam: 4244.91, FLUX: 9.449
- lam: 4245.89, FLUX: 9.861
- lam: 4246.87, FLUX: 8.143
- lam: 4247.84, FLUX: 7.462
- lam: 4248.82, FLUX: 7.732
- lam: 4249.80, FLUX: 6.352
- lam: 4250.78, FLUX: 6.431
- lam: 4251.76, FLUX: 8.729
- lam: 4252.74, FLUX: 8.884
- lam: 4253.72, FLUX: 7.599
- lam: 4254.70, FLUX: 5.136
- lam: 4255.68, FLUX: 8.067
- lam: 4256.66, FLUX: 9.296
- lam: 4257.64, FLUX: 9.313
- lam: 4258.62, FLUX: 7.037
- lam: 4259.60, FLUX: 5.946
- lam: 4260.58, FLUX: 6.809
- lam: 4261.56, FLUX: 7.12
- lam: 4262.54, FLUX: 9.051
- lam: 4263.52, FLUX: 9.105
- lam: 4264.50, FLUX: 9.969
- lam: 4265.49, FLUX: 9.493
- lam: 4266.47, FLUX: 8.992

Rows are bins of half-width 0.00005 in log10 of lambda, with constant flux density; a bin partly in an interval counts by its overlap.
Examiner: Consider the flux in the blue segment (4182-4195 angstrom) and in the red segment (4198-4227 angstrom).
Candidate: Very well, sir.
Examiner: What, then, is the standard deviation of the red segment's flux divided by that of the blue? 1.7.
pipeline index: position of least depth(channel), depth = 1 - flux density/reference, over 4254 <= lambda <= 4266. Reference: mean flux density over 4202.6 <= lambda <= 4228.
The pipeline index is 4264.50 angstrom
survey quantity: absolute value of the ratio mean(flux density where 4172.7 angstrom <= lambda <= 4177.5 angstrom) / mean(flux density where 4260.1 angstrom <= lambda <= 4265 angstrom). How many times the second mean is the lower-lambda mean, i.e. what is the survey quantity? 0.92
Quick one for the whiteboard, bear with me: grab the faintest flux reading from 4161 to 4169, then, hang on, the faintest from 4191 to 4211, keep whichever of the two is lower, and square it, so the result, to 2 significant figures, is 31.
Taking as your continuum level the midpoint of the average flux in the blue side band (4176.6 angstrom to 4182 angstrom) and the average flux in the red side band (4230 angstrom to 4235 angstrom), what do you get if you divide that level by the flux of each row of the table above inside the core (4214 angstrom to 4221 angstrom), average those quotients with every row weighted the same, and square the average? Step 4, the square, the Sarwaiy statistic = 1.00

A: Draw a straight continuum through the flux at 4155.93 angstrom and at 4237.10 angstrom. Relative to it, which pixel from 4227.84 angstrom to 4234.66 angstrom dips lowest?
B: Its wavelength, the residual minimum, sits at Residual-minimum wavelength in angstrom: 4228.33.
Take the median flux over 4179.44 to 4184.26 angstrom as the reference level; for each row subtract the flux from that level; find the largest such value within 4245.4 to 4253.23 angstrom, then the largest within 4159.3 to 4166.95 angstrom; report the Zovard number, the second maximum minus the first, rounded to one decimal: -2.3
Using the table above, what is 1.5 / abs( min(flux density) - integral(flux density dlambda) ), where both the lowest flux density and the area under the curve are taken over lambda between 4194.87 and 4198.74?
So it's 0.0642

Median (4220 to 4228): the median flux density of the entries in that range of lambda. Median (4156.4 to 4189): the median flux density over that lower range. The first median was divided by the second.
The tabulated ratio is 0.81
